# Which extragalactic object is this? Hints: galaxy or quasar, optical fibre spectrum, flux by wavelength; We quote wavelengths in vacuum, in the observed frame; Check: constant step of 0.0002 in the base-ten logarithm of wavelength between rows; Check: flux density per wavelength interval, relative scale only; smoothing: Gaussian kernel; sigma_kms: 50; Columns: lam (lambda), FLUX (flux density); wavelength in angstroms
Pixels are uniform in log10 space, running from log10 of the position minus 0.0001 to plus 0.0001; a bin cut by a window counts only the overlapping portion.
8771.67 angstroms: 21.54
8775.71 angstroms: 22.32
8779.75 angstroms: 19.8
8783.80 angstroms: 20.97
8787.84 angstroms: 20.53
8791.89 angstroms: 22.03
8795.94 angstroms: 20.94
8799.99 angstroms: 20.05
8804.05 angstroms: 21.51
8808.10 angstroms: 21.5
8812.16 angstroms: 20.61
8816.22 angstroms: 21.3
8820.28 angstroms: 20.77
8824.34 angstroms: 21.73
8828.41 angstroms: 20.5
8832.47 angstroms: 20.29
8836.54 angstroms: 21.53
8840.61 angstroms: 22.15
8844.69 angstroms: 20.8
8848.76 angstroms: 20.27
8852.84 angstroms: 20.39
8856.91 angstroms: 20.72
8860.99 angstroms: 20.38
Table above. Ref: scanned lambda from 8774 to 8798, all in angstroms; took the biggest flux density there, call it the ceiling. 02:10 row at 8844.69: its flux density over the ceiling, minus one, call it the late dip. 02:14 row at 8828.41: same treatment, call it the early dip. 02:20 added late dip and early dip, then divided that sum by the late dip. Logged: 2.2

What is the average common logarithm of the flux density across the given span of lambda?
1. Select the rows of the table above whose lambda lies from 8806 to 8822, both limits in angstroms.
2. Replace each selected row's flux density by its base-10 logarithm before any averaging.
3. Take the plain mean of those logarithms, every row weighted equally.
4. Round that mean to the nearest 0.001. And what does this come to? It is 1.323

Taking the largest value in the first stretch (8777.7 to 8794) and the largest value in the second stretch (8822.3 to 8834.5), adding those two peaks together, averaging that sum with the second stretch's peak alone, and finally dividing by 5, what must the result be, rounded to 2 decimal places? 6.55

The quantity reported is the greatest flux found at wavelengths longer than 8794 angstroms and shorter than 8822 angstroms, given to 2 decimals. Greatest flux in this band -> 21.51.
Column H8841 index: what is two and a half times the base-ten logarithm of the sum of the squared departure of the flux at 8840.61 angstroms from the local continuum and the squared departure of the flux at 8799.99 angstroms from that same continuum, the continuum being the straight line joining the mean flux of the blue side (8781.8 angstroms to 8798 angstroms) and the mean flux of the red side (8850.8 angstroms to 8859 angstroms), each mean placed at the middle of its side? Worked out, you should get 1.2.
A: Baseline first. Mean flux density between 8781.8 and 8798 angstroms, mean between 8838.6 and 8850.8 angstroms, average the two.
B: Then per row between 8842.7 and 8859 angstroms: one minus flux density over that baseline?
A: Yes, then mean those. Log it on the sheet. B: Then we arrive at 0.026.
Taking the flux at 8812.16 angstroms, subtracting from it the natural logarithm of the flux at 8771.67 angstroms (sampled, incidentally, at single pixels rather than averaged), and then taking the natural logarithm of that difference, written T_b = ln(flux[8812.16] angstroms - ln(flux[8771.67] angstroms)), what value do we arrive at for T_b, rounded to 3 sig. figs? 2.86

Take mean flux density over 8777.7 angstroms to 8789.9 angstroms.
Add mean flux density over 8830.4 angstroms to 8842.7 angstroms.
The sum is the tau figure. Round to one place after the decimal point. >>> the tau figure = 41.8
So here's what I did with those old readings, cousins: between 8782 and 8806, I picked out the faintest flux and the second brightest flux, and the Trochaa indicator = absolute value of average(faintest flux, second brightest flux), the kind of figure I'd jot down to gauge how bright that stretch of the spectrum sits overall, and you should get 20.8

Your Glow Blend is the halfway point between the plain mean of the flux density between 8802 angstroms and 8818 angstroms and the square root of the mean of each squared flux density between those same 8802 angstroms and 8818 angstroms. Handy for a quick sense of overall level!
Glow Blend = 21.2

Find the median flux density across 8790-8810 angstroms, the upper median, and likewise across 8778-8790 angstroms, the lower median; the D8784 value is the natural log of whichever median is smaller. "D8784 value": 3.02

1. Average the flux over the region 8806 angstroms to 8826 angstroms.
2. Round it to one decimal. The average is 21.2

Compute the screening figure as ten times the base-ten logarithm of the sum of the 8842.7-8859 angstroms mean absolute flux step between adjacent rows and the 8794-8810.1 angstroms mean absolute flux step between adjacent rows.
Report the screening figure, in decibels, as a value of 0.5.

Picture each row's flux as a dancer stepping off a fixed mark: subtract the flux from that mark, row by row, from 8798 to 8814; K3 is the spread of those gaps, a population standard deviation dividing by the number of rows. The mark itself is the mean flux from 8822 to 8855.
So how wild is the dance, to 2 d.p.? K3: 0.62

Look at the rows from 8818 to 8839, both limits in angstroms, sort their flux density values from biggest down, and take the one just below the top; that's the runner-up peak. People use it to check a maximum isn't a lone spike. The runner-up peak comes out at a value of 21.53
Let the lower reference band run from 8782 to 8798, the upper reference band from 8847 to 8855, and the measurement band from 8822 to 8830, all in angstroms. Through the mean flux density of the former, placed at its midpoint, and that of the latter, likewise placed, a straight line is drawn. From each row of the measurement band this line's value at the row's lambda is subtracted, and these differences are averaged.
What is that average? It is 0.47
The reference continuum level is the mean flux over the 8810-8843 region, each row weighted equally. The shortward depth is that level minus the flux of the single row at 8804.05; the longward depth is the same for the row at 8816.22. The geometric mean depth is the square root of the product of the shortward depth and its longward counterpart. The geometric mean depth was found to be 0.28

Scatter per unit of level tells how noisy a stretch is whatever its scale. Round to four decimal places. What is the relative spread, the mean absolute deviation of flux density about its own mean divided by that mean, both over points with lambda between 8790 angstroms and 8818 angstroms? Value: 0.0244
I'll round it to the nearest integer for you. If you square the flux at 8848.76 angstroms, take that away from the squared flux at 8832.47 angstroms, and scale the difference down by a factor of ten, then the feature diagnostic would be 0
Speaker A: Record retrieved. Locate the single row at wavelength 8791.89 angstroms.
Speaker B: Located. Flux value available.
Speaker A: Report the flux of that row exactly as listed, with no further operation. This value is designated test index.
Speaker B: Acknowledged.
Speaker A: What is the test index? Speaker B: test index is 22.03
